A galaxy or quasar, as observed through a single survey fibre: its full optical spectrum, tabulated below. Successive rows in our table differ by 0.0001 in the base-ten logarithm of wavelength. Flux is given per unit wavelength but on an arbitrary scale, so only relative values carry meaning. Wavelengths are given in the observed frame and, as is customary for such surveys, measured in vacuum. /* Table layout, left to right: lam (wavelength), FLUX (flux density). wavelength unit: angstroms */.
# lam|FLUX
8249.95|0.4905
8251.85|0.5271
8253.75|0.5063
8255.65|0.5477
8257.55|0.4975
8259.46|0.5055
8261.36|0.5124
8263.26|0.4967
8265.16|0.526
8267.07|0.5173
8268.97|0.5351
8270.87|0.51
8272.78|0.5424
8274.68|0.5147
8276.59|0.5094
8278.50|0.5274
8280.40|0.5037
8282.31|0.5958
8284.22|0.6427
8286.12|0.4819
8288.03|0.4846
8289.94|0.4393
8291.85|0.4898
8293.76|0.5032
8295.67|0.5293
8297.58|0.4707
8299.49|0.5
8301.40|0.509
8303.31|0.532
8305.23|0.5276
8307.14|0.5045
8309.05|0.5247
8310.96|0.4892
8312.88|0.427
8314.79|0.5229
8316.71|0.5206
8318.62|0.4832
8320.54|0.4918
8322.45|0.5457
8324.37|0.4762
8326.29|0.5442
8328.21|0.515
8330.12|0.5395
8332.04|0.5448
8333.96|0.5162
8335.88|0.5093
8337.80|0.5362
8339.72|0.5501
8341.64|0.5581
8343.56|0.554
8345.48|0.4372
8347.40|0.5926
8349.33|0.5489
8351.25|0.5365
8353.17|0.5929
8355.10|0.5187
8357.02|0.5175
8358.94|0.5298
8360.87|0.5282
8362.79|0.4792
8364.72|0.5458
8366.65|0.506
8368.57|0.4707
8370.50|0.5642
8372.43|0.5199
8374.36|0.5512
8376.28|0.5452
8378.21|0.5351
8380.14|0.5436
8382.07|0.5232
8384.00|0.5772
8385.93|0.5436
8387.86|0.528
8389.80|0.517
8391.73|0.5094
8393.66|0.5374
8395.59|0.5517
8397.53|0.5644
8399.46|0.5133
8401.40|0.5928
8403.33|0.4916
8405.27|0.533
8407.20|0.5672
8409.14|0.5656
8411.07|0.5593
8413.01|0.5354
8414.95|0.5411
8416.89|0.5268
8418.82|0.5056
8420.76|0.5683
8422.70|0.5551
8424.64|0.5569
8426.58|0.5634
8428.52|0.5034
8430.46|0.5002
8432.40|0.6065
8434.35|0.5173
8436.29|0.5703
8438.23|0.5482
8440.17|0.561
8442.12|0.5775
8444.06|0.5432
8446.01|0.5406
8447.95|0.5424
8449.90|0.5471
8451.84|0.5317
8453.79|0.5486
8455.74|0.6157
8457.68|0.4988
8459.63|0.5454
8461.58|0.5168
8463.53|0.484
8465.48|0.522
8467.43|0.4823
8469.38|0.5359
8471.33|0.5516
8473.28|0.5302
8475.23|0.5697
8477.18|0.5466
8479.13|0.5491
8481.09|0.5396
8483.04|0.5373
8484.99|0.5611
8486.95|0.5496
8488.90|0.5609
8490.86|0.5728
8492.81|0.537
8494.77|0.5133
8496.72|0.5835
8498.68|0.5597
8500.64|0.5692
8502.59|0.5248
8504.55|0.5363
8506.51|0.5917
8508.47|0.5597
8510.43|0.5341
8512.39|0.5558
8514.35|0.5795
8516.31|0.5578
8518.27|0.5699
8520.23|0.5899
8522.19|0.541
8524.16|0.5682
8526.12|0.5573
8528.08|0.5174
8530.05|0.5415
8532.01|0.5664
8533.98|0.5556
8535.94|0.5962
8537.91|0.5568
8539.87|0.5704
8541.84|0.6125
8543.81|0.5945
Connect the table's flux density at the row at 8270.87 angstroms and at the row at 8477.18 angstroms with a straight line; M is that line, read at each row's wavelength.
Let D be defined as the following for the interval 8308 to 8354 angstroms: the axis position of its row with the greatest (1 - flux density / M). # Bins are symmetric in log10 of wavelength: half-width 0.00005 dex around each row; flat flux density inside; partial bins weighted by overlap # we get 8312.88 angstroms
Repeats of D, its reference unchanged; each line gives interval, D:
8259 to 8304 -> 8289.94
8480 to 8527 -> 8494.77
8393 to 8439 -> 8403.33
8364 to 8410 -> 8368.57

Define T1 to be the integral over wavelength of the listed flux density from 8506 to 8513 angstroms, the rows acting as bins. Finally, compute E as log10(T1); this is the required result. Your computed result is 0.592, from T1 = 3.91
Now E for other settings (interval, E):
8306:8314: 0.592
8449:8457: 0.651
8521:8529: 0.641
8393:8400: 0.580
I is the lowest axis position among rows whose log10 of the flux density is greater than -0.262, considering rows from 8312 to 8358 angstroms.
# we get 8339.72 angstroms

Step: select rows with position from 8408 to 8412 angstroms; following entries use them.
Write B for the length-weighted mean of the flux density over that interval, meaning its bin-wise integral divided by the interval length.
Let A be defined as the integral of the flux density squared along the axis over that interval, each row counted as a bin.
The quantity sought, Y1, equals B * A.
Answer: 0.71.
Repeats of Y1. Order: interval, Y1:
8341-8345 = 0.64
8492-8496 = 0.59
